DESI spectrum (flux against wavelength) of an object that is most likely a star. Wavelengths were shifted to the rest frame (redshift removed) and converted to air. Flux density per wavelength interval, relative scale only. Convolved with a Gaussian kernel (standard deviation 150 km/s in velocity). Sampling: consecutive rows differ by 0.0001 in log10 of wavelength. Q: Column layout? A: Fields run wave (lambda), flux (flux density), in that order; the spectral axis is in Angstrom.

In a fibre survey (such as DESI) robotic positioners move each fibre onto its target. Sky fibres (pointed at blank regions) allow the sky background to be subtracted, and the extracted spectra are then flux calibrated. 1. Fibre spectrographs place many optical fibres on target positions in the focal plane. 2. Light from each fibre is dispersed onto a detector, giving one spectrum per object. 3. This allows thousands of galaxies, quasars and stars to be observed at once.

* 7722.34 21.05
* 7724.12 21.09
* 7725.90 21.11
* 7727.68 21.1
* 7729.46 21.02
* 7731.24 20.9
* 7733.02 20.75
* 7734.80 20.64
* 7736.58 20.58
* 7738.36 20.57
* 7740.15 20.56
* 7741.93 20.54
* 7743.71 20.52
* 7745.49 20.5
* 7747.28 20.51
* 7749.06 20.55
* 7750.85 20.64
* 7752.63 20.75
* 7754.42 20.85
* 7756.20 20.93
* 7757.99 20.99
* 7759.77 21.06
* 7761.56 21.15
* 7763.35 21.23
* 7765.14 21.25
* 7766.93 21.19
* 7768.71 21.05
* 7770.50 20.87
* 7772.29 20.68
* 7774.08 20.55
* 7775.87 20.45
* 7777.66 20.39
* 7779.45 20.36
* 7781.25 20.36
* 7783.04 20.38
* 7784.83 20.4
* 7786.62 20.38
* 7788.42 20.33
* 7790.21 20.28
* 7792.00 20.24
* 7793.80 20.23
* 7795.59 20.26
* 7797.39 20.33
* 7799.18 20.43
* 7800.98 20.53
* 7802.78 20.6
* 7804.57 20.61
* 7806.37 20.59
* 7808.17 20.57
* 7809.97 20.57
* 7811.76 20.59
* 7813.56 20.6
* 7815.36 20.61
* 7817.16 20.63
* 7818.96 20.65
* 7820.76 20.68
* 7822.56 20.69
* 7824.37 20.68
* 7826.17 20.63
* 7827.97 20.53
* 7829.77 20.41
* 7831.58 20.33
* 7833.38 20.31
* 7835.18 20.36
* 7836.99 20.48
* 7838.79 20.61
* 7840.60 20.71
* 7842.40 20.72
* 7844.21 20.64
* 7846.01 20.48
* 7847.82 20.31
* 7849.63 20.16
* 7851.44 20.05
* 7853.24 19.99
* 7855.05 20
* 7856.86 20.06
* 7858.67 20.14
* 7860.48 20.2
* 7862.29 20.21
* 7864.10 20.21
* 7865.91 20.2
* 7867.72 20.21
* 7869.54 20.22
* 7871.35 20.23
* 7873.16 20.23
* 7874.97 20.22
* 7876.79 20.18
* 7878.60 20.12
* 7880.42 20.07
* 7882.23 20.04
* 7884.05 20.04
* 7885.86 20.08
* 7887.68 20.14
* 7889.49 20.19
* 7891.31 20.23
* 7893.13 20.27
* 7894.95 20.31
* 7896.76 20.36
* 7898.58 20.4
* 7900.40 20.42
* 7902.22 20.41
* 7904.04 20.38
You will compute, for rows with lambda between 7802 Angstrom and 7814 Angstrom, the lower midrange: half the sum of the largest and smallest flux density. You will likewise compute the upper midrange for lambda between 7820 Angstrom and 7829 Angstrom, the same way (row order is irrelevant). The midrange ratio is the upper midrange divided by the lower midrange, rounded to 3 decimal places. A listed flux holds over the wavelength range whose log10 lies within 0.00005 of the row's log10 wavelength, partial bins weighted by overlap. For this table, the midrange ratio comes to 1.001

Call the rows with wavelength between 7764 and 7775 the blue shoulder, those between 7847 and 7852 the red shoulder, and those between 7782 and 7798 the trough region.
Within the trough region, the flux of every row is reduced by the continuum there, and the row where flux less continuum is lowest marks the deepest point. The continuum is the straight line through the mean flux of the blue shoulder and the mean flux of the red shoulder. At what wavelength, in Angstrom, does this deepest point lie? 7792.00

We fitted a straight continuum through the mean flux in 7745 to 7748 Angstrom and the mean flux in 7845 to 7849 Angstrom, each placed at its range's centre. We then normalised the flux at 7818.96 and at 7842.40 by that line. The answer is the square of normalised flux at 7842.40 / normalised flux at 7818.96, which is 1.01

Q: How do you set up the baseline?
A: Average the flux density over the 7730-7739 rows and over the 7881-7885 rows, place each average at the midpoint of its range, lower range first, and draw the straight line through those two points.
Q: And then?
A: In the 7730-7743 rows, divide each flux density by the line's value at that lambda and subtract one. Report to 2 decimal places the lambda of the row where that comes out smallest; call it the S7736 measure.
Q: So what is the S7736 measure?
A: 7741.93 Angstrom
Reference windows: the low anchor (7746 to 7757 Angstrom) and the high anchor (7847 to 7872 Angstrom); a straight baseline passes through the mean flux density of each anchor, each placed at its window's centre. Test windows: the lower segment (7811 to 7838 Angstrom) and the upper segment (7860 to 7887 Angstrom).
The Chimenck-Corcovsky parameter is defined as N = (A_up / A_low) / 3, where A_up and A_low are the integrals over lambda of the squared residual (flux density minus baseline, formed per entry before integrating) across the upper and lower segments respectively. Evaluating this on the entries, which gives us 0.05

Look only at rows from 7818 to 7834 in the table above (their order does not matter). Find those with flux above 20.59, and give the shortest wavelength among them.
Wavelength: 7818.96 Angstrom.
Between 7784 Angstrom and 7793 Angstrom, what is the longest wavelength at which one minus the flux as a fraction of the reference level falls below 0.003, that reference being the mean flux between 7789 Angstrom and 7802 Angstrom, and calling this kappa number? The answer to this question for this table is 7790.21 Angstrom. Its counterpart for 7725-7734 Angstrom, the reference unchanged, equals 7733.02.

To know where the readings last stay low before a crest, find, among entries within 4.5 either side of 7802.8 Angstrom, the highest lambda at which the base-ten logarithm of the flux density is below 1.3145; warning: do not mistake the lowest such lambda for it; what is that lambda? 7806.37 Angstrom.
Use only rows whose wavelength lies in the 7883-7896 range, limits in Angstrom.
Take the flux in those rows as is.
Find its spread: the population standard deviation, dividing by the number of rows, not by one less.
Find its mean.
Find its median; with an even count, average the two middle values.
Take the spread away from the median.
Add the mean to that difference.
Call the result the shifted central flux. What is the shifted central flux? 40.3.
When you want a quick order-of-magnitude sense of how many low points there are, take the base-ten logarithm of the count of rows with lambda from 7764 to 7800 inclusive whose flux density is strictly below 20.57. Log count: 1.2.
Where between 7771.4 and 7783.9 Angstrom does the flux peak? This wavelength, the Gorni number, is 7772.29 Angstrom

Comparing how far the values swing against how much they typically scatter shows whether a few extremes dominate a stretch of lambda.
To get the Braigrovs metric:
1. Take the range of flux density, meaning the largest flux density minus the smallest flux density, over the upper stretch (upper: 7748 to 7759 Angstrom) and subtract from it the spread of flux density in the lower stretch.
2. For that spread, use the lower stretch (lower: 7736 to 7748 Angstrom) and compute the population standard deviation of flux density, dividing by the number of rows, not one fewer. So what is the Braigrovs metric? 0.41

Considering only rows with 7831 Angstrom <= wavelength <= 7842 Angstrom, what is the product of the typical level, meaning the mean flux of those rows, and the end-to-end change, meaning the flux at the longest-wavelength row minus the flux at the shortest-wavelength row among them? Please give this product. 7.8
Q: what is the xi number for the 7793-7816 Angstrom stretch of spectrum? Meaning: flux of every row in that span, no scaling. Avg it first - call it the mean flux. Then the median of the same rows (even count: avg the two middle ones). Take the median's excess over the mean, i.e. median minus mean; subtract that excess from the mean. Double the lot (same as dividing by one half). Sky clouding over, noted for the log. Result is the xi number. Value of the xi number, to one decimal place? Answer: 40.9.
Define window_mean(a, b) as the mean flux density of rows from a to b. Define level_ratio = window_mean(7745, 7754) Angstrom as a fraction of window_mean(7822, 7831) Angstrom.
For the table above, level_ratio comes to 1.00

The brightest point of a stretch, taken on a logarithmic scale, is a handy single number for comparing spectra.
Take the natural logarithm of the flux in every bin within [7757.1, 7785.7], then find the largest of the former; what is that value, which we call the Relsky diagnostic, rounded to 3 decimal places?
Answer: 3.056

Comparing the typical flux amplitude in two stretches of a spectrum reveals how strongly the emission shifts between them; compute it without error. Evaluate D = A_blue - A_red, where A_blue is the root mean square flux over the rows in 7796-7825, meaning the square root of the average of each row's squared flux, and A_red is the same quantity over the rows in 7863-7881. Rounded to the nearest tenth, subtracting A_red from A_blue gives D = 0.4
